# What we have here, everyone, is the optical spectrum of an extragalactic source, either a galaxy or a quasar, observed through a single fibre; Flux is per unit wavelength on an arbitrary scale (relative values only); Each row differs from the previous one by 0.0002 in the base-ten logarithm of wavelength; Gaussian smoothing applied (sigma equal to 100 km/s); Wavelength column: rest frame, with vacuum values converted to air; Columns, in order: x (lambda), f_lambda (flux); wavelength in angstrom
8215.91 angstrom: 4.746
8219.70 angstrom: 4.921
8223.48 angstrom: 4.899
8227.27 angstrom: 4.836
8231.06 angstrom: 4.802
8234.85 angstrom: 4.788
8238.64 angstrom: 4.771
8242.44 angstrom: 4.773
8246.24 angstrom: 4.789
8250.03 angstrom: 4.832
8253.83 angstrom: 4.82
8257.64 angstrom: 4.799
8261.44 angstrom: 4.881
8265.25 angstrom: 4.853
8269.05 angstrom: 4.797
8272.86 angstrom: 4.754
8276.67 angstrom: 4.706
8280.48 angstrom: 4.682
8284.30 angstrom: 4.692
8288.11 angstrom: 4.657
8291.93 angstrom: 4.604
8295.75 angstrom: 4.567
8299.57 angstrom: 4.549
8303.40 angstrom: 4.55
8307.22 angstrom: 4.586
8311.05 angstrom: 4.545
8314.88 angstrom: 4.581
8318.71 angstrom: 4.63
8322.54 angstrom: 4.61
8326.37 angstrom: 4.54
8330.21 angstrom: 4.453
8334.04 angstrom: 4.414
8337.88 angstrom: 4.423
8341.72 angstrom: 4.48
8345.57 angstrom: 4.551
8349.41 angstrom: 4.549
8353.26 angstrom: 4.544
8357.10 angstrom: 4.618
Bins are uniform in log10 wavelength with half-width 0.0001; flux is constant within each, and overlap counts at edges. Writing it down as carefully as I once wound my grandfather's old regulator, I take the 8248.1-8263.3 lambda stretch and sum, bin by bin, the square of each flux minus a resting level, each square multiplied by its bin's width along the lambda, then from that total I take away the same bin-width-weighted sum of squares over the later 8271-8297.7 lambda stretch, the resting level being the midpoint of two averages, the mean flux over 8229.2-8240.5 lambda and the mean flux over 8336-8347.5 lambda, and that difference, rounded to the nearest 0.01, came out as 0.49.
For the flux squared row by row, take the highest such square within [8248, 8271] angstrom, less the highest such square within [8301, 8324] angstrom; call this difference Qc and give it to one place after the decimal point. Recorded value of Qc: 2.4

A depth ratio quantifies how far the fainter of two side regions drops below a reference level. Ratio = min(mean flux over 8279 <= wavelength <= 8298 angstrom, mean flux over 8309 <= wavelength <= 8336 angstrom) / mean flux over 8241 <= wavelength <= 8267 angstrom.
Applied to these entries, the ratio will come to 0.942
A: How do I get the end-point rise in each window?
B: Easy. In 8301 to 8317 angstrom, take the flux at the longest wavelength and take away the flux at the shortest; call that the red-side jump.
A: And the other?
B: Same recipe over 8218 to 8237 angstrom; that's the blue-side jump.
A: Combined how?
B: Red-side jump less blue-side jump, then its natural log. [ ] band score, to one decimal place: -1.8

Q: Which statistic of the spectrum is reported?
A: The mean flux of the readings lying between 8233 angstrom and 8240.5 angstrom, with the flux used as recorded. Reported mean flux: 4.78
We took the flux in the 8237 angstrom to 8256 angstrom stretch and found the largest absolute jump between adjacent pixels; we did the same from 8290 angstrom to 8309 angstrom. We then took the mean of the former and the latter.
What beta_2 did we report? 0.040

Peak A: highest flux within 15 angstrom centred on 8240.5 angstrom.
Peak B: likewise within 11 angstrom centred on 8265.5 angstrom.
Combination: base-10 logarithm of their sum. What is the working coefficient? 0.985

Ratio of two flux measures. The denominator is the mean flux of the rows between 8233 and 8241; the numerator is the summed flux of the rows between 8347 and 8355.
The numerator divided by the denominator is 1.903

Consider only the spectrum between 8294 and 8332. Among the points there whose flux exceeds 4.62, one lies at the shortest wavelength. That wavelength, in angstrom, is 8318.71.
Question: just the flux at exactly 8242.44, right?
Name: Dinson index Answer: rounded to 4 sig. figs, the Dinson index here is 4.773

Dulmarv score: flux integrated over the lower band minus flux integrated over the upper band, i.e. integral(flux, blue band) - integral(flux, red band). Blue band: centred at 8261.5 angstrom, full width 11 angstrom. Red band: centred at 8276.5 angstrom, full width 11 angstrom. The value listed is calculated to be 1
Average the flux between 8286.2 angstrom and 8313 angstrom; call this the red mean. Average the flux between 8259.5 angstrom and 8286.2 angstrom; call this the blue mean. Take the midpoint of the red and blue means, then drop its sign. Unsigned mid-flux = 4.67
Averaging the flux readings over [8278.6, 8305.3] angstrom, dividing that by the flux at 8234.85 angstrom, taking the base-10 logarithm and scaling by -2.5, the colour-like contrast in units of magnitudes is 0.040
